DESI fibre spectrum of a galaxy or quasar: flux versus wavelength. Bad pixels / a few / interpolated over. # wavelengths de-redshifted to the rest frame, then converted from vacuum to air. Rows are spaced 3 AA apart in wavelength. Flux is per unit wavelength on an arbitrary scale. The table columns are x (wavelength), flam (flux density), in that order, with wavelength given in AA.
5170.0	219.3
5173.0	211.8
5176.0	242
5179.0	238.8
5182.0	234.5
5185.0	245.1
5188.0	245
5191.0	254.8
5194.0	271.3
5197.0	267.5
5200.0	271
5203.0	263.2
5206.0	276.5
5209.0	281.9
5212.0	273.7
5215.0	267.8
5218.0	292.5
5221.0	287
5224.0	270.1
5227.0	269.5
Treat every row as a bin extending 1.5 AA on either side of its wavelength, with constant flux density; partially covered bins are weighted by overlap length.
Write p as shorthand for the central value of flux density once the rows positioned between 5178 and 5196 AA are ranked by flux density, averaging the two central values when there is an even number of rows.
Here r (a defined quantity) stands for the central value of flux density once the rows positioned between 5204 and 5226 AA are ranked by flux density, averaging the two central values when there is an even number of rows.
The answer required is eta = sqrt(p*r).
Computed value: 260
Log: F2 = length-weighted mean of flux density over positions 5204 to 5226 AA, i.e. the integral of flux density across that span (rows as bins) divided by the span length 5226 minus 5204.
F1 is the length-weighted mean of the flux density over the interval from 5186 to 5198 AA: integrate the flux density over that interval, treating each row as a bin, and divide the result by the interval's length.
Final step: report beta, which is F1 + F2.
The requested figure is 537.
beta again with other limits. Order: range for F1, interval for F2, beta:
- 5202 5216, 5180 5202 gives 529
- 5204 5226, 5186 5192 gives 527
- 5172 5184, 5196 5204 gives 501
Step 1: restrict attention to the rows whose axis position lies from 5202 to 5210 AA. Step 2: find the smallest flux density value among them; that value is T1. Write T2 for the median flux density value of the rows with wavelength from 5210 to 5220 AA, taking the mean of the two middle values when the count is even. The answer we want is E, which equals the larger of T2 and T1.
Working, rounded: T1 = 263.2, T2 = 274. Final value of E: 274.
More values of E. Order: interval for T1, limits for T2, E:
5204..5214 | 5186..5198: 274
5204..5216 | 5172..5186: 268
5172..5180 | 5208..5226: 278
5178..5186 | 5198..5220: 274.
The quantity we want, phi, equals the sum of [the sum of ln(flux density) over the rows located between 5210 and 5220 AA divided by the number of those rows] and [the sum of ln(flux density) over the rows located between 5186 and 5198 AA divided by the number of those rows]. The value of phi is 11.2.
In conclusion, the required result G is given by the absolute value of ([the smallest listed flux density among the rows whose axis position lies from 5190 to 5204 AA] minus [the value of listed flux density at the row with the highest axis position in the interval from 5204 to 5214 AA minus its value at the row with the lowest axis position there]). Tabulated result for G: 258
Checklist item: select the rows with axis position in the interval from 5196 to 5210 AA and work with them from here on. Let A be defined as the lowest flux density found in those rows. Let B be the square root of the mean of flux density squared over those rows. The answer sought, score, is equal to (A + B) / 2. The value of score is 268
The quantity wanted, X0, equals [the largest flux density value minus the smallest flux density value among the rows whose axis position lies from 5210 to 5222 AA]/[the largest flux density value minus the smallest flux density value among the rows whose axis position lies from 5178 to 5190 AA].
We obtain 2.3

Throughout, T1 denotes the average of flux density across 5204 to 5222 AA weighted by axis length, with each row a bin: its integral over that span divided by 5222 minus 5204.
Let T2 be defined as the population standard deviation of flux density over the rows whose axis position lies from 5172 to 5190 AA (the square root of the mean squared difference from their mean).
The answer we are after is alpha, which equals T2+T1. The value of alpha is 291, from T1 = 279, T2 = 11.5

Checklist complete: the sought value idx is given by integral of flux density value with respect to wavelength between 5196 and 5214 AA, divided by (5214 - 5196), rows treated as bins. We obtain 272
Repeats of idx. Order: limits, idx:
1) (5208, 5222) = 280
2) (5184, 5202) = 260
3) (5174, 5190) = 241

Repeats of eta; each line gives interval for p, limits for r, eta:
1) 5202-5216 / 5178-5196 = 259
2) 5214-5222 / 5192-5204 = 278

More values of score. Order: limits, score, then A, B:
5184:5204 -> 252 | 245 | 260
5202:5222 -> 270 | 263.2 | 278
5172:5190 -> 224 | 211.8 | 236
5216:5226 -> 277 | 270.1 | 283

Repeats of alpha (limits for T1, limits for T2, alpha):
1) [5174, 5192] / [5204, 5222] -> 250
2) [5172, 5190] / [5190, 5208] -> 244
